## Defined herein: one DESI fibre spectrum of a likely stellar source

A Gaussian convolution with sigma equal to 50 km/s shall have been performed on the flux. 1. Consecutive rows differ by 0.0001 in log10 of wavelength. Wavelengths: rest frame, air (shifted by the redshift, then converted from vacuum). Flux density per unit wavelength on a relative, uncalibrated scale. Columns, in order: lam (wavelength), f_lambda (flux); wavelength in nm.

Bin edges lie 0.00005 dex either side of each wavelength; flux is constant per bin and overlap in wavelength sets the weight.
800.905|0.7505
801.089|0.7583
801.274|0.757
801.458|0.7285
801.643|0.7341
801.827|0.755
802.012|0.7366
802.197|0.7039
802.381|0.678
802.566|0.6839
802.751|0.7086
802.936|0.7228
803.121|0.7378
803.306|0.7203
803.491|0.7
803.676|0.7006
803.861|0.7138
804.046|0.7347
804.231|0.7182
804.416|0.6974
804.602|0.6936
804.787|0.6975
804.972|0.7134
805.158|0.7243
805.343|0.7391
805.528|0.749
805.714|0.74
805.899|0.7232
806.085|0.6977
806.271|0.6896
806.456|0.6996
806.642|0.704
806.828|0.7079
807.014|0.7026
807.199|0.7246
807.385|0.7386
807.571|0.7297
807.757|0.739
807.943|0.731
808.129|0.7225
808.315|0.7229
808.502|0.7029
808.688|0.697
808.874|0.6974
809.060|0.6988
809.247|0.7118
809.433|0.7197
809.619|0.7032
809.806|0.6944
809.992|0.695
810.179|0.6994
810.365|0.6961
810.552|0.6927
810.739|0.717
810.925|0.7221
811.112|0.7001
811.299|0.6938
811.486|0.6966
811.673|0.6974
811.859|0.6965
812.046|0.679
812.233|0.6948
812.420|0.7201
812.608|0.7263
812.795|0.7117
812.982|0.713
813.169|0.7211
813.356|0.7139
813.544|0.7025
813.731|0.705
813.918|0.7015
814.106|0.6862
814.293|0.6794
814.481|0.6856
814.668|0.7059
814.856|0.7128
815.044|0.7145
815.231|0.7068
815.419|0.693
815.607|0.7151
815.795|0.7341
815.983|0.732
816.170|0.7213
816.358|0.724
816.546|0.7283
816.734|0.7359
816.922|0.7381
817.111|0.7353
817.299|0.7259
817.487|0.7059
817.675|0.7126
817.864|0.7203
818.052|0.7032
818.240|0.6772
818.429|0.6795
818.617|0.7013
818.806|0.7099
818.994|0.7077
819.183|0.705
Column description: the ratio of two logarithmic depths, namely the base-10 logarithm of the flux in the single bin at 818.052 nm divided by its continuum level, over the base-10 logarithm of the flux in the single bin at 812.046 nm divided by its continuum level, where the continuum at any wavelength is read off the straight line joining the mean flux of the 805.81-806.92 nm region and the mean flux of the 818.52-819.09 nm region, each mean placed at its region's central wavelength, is 0.1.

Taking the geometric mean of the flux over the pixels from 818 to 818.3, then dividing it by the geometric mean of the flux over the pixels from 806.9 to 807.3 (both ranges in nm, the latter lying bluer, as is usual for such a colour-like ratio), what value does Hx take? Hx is 0.97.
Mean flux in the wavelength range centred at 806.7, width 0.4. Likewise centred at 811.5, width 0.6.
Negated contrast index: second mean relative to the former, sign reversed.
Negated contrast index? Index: -0.99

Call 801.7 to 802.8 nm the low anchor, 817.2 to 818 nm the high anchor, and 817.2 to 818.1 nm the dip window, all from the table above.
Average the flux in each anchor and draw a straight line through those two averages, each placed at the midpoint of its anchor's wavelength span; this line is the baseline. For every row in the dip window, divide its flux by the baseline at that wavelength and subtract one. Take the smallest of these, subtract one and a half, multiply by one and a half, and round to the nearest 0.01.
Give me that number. -2.28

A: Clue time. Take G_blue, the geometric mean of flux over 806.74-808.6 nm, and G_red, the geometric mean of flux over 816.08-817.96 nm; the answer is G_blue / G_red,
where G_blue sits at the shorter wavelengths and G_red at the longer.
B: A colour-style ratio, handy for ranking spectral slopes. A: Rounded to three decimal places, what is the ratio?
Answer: 0.996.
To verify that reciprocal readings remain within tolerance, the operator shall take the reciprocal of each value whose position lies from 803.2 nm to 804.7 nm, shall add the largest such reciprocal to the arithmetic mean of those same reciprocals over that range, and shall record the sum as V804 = 2.851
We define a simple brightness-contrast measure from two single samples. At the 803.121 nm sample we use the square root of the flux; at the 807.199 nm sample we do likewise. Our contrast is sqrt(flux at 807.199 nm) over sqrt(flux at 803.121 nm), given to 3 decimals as 0.991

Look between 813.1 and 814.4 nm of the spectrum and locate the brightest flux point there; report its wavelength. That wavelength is 813.169 nm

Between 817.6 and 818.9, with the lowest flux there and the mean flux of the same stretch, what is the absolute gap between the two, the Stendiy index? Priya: 0.023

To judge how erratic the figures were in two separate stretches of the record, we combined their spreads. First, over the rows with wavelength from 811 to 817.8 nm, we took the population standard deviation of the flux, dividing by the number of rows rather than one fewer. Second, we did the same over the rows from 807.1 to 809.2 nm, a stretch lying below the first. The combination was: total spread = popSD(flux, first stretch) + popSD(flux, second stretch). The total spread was 0.032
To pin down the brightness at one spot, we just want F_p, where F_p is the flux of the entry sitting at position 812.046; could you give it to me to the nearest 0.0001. 0.6790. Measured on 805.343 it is 0.7391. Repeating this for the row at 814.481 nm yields 0.6856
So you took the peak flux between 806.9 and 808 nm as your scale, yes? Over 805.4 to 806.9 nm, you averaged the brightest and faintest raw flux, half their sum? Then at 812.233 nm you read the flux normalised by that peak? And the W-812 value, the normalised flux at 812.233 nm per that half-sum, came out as 1.31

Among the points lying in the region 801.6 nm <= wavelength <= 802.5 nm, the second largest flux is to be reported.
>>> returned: 0.7366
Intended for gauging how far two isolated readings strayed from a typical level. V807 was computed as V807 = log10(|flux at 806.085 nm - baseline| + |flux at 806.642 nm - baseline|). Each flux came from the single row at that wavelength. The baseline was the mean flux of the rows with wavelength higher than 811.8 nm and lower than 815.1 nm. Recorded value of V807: -2.20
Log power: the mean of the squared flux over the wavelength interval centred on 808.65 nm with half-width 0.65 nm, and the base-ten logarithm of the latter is -0.300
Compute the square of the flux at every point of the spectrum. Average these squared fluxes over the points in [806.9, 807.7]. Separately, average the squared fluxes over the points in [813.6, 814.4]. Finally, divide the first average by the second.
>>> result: 1.09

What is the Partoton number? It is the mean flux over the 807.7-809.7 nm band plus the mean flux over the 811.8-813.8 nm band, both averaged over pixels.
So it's 1.42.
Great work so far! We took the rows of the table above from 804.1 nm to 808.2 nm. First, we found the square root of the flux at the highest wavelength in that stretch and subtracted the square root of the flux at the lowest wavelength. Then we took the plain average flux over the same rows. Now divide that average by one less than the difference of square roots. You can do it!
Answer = -0.719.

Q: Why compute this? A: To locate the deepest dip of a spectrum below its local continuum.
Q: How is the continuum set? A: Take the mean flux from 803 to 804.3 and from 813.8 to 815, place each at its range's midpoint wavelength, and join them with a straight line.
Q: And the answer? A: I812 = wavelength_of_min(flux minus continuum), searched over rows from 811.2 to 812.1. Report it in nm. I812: 812.046 nm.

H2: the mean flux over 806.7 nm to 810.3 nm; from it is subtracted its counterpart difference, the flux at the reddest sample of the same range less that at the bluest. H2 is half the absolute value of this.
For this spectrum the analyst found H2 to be 0.36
